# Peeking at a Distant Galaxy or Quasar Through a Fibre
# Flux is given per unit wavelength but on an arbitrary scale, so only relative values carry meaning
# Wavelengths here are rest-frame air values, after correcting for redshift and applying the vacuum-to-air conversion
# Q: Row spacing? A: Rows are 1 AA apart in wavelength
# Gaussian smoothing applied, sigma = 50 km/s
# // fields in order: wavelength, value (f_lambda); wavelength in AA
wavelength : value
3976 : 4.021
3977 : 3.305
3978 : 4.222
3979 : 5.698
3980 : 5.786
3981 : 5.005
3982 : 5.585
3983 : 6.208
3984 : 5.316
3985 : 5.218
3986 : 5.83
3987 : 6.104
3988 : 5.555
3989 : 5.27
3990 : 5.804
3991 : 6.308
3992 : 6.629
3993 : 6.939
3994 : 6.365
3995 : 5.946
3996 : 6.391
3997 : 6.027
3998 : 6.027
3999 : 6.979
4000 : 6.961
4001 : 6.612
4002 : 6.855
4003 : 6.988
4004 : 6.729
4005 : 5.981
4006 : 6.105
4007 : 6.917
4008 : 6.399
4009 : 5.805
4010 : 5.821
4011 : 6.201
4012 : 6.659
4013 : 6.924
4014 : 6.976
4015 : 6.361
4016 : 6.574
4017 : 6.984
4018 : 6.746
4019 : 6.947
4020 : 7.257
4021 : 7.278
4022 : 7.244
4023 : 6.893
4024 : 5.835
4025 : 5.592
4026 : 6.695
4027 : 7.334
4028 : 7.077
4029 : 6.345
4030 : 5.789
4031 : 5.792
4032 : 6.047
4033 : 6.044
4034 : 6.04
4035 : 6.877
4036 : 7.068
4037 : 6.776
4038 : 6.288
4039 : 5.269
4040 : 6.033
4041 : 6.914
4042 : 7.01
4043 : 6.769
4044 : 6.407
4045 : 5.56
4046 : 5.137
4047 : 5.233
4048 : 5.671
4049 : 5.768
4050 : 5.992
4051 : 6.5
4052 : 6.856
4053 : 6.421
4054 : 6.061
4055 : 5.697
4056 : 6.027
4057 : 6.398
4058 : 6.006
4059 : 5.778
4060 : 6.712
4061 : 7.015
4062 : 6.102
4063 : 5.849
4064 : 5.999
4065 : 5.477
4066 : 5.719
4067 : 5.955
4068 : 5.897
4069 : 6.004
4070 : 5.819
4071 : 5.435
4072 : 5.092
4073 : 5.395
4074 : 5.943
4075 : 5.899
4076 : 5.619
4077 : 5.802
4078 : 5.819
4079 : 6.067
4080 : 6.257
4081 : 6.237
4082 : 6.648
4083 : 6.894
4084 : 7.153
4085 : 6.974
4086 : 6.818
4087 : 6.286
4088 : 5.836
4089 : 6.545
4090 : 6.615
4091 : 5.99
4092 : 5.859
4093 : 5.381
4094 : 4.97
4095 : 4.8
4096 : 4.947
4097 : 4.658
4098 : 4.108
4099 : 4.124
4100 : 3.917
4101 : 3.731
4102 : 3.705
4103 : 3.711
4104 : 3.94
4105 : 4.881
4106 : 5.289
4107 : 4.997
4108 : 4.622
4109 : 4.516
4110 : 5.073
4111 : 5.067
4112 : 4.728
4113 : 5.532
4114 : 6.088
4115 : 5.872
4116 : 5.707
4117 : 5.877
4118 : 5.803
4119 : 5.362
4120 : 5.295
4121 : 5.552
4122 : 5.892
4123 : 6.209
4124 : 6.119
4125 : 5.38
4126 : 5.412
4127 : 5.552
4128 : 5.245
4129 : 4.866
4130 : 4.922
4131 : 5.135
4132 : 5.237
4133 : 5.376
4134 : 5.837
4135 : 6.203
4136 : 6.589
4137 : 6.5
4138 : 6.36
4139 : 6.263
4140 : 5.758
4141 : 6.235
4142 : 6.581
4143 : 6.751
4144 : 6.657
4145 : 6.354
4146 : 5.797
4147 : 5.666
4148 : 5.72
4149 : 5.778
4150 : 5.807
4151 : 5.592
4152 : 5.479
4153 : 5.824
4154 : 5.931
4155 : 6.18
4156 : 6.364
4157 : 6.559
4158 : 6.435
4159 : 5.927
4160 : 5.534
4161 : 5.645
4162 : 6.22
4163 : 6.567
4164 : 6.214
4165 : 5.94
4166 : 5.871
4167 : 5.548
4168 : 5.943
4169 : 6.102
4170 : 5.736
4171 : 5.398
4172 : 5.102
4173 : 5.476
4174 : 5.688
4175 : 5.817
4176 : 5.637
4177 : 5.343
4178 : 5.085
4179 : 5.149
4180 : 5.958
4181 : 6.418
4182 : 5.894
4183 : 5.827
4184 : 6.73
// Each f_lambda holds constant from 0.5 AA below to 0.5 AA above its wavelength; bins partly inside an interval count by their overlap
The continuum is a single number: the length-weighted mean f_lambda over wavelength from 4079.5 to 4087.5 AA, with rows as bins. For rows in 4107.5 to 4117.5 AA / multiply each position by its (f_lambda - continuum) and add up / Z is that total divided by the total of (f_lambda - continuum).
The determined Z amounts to 4111.5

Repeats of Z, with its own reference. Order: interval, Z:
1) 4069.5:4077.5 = 4073.3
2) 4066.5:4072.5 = 4070.0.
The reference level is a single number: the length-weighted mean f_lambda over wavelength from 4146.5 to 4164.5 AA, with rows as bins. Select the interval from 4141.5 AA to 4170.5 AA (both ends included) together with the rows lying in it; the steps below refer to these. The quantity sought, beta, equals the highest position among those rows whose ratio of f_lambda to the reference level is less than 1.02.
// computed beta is 4170 AA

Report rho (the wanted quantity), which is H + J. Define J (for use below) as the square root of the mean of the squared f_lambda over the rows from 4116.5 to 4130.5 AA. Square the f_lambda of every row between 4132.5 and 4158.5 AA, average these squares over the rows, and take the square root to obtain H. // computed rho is 11.7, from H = 6.1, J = 5.5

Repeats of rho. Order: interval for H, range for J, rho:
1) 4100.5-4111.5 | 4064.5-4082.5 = 10.4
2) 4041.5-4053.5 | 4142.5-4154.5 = 12.1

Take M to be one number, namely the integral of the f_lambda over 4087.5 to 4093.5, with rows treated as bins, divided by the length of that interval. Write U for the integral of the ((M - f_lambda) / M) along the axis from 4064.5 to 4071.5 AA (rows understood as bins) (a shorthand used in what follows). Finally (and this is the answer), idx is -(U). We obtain -0.32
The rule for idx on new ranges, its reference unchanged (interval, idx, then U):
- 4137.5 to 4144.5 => 0.39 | -0.39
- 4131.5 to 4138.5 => -0.03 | 0.03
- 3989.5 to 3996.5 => 0.35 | -0.35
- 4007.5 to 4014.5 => 0.42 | -0.42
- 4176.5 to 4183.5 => -0.43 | 0.43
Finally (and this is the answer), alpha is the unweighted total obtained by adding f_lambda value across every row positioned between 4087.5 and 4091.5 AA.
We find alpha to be 25.0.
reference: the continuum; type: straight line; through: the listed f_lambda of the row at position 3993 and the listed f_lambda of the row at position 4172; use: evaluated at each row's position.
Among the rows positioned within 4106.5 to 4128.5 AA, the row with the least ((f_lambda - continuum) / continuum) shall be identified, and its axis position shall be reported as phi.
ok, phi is 4109 AA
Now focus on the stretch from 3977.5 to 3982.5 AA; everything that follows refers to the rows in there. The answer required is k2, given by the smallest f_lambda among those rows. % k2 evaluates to 4.222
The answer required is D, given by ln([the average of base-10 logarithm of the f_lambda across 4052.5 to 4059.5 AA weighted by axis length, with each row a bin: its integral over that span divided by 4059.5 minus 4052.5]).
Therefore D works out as -0.246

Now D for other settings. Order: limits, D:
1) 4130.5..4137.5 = -0.269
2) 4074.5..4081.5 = -0.255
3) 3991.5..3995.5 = -0.210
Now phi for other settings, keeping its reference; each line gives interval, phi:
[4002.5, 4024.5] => 4009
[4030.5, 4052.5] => 4046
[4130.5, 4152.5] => 4131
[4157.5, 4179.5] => 4172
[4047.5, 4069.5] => 4065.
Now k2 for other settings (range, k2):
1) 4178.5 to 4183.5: 5.149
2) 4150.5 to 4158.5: 5.479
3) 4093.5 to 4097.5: 4.658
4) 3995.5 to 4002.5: 6.027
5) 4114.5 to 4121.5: 5.295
